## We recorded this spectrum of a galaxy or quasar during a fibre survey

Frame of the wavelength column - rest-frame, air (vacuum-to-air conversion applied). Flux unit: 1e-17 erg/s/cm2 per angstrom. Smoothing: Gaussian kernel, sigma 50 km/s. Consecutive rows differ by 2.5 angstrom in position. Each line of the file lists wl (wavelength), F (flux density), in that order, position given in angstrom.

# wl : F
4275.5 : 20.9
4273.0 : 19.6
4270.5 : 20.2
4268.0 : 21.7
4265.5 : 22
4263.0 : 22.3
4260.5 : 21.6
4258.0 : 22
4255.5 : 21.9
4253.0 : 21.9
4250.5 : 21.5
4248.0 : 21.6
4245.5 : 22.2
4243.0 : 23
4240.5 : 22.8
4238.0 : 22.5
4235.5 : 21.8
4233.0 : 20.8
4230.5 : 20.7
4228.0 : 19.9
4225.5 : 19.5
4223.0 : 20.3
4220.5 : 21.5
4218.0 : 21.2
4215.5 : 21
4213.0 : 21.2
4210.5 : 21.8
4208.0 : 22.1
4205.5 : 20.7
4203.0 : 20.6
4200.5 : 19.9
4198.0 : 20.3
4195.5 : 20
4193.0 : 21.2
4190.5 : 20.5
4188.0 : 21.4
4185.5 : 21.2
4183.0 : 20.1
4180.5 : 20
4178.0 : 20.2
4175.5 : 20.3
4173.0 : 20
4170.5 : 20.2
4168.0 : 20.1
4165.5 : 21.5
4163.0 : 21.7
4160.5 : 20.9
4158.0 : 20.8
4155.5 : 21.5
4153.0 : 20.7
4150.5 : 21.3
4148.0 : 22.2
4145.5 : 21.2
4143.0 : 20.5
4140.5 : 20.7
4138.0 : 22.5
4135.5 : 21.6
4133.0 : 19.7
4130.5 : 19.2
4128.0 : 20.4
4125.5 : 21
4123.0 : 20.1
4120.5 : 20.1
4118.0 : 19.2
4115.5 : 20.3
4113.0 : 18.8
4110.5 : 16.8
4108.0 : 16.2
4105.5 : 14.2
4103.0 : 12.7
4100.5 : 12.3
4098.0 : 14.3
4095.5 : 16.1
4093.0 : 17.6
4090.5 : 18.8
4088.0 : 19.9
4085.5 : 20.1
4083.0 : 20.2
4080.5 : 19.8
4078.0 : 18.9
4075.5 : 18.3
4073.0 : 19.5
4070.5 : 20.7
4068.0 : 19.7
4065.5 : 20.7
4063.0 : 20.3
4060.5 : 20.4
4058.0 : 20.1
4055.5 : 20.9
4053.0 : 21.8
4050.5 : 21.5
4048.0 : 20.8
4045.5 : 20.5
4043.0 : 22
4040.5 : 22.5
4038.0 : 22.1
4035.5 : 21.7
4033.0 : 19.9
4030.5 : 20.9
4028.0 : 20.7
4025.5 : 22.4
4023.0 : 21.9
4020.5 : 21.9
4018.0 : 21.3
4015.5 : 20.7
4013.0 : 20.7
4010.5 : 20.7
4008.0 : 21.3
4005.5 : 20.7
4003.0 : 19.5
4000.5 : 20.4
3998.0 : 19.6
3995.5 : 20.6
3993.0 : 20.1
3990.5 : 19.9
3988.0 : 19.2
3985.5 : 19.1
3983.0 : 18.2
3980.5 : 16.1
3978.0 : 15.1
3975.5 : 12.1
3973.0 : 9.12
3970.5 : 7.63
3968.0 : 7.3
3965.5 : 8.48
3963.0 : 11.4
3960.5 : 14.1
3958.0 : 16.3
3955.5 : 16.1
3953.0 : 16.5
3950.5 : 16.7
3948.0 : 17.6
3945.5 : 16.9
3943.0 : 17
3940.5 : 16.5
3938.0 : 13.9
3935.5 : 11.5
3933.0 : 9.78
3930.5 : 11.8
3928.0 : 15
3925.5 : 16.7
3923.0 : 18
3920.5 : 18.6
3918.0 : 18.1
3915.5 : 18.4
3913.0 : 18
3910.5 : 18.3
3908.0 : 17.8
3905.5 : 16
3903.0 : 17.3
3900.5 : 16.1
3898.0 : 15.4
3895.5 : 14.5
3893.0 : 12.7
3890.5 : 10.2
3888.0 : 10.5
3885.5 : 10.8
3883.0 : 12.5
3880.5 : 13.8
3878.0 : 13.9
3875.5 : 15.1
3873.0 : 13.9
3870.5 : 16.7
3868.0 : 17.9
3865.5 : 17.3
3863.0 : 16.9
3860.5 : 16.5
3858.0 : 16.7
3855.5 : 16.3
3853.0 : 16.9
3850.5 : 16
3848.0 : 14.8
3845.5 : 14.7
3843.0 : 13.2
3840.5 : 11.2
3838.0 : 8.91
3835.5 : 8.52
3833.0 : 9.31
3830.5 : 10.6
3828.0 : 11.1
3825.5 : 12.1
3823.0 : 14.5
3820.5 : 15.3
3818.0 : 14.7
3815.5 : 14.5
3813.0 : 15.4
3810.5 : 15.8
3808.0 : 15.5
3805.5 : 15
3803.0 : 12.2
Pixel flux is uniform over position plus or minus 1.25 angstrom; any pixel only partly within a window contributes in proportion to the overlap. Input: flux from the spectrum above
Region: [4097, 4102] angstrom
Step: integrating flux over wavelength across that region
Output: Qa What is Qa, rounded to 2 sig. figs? 66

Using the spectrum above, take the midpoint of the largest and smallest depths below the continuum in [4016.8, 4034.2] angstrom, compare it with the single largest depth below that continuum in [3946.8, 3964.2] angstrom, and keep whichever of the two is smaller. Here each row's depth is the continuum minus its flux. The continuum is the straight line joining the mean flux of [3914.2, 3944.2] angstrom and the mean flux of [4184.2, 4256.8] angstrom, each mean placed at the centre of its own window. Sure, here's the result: -3.7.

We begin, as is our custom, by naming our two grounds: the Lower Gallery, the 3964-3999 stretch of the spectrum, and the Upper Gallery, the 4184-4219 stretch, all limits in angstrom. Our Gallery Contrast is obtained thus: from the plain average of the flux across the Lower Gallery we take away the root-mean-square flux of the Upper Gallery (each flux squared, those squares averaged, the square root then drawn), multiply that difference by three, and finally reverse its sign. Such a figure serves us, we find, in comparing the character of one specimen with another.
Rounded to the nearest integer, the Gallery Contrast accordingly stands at 17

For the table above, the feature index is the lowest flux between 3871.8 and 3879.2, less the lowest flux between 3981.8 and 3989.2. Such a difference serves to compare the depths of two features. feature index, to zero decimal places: -4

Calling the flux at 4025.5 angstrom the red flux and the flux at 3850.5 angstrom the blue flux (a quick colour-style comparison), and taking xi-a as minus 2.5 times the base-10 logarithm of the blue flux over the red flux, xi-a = 0.37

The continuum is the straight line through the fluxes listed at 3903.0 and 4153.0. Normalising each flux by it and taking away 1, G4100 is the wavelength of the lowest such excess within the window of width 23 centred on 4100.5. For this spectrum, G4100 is 4100.5 angstrom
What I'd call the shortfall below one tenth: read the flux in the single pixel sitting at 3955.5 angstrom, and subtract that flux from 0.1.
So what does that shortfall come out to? -16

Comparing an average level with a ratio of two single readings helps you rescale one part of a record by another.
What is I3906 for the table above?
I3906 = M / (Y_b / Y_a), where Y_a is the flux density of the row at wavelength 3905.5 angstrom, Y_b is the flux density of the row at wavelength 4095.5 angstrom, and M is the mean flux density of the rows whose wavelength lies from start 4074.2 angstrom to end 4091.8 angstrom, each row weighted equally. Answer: 19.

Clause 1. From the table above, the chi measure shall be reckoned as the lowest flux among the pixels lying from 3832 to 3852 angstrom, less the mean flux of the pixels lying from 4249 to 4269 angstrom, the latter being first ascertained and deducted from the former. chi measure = -13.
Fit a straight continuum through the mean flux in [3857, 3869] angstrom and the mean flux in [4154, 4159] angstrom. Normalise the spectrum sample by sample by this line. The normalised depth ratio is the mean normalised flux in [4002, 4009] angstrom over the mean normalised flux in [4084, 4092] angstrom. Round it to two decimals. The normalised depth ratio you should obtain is 1.11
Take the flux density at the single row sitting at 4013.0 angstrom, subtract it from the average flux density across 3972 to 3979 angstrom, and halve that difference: -4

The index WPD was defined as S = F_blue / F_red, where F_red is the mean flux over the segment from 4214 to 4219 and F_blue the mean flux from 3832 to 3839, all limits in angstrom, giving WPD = 0.42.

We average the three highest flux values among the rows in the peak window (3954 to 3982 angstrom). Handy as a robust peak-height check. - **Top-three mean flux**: 16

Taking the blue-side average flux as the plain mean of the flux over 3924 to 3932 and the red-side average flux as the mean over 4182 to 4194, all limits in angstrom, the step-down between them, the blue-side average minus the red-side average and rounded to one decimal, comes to -6.4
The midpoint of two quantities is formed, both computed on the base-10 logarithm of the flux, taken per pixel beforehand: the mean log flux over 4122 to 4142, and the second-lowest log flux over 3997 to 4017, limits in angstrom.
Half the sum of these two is 1.30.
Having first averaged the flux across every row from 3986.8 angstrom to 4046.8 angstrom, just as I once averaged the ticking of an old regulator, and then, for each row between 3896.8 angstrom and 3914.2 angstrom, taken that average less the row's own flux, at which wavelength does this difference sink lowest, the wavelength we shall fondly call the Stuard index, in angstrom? 3910.5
